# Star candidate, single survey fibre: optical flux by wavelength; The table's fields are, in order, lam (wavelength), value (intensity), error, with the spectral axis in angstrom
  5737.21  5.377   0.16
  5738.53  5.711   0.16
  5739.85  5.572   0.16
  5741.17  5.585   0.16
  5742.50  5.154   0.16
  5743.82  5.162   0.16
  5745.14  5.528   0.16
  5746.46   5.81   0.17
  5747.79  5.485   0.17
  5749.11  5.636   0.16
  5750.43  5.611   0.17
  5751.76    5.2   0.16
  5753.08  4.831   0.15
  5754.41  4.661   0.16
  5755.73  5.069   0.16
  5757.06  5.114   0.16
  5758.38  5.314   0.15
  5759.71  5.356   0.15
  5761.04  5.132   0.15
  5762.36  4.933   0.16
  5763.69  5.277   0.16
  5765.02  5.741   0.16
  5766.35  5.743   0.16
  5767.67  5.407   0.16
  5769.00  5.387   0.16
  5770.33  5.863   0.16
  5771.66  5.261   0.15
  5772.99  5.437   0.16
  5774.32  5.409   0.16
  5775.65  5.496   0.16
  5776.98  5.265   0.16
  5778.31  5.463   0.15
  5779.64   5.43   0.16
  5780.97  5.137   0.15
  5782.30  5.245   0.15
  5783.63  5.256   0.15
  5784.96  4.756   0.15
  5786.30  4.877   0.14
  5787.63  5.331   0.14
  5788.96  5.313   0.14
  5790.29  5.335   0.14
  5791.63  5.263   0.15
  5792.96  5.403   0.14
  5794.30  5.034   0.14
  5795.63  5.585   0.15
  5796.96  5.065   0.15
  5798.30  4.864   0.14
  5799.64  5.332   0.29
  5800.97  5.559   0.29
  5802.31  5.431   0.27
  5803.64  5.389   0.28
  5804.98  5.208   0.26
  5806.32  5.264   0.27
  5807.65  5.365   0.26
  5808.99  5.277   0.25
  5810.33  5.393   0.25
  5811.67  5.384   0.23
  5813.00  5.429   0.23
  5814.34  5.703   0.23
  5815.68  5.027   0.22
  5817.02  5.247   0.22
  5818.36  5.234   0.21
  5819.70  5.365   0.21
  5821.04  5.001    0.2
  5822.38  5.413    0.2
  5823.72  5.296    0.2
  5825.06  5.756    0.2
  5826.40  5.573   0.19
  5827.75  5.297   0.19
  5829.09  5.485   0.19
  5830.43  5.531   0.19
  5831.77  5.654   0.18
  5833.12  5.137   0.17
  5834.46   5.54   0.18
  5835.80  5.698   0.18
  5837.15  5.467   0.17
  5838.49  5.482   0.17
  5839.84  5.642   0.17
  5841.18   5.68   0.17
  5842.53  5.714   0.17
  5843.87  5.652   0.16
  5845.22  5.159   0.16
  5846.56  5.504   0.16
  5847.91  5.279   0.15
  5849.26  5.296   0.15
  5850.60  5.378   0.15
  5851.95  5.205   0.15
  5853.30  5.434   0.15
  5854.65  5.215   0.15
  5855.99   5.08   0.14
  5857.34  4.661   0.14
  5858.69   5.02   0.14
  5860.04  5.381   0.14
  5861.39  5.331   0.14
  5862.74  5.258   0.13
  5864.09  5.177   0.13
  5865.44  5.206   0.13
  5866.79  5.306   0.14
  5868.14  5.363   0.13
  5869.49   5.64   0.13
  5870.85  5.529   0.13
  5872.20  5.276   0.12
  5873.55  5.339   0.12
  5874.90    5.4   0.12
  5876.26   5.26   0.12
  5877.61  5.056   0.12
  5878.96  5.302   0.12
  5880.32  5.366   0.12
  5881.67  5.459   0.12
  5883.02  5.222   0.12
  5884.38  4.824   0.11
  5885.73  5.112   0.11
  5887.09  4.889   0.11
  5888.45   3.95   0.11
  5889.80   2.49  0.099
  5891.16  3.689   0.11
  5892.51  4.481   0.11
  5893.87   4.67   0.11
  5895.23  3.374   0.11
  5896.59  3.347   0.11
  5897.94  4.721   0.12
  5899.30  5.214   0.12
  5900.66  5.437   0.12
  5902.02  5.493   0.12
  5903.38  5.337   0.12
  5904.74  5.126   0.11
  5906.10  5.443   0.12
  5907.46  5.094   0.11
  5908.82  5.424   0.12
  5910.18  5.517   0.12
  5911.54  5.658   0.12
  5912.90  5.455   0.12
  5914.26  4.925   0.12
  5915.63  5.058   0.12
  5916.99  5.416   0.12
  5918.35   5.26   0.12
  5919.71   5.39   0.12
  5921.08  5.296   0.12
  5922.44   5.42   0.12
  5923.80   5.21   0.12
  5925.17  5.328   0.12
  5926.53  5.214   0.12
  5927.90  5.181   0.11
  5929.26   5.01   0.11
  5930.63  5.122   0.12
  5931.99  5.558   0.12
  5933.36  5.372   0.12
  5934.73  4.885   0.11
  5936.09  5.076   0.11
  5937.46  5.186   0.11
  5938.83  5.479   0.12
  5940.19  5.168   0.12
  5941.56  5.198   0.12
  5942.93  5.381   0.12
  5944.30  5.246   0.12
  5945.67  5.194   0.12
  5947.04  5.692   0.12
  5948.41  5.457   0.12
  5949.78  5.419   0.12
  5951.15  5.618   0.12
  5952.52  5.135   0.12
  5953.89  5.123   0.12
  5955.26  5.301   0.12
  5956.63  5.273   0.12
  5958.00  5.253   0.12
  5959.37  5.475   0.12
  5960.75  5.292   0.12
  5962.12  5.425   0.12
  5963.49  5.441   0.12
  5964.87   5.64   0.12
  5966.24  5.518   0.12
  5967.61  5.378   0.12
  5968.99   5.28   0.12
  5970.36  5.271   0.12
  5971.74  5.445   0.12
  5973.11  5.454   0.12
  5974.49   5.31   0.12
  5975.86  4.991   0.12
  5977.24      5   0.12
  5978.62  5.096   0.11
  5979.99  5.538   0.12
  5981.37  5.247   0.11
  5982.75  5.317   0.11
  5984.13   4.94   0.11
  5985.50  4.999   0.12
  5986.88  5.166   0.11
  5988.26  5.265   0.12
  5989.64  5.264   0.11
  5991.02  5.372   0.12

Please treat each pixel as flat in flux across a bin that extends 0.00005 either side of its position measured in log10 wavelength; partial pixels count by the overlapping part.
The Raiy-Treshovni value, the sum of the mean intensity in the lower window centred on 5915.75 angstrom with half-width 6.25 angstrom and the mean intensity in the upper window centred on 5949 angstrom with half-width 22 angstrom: 10.6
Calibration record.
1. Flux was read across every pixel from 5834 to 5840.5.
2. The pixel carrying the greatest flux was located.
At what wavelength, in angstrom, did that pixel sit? 5835.80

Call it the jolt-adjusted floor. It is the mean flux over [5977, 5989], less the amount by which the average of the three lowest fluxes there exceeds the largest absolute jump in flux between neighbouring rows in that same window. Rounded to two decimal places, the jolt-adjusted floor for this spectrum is 0.64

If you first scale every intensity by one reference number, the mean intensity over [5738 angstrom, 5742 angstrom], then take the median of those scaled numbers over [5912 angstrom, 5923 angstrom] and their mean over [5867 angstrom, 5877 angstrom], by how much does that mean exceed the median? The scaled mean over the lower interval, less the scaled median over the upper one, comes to 0.01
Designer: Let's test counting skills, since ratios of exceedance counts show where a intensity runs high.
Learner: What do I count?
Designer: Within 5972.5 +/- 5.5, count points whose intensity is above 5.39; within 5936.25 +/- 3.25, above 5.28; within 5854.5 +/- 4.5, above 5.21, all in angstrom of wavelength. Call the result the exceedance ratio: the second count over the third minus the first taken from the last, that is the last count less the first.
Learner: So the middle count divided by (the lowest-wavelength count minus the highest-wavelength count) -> 2.0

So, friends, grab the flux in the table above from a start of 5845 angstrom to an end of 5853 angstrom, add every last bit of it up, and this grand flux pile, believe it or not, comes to 32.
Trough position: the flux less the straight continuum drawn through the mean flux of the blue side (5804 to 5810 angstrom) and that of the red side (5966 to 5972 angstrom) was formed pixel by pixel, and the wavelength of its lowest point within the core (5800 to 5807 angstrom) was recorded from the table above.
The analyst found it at 5804.98 angstrom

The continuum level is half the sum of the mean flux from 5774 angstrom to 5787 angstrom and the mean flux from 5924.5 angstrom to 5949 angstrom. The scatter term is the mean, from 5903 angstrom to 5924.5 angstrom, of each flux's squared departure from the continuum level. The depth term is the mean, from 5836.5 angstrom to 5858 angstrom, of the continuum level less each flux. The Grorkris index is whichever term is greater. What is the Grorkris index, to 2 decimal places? 0.04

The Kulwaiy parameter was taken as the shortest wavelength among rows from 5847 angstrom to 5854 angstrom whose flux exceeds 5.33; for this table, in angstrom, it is 5850.60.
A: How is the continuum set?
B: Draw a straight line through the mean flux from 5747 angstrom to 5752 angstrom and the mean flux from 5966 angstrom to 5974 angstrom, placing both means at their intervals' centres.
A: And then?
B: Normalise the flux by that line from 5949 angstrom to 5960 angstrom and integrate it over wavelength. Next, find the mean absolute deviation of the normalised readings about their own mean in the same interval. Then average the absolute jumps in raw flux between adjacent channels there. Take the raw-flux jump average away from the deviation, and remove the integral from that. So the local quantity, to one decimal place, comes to -11.0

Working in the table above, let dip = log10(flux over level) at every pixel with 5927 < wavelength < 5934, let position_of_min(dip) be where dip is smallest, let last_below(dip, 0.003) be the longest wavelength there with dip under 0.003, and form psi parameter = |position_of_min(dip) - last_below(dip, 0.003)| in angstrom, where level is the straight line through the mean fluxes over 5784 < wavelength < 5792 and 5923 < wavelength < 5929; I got 1.4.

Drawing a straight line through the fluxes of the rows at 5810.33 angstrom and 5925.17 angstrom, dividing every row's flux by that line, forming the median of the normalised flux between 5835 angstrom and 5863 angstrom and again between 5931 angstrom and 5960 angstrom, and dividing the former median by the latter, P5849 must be 1.01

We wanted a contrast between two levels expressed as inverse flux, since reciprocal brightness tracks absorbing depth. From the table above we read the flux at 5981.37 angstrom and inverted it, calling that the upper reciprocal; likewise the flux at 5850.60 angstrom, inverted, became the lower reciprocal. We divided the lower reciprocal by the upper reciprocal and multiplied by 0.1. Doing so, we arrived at 0.098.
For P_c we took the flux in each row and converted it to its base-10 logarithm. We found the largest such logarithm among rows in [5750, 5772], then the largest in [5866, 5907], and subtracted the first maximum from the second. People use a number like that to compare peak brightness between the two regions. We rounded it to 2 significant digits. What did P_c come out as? -0.017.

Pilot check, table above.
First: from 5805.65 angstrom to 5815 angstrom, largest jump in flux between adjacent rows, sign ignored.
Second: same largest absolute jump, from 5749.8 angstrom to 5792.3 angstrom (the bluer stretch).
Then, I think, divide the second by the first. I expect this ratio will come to 2.2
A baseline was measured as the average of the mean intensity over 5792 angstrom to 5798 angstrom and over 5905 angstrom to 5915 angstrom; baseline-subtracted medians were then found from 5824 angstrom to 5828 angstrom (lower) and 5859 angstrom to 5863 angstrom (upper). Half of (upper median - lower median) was -0.12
